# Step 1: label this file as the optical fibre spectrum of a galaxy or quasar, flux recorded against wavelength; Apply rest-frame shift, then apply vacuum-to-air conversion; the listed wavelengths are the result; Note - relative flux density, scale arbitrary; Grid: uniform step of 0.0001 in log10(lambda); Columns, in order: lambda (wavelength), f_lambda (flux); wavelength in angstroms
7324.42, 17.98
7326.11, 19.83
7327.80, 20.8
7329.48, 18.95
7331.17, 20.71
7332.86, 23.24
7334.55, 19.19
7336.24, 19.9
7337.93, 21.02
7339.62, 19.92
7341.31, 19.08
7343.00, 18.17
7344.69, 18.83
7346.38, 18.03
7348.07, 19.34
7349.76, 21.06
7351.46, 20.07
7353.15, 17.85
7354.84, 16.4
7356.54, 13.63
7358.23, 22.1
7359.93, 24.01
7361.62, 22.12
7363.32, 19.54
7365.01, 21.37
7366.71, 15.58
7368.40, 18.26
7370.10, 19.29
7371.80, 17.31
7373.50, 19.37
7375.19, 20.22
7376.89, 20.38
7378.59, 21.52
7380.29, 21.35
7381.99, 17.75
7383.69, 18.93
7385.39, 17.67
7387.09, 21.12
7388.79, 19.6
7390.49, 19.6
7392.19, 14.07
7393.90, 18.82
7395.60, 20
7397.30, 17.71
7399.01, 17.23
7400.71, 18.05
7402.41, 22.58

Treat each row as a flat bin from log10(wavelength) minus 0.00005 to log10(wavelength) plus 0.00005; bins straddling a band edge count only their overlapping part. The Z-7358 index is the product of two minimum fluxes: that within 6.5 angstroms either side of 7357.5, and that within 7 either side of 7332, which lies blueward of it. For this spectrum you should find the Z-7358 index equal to 258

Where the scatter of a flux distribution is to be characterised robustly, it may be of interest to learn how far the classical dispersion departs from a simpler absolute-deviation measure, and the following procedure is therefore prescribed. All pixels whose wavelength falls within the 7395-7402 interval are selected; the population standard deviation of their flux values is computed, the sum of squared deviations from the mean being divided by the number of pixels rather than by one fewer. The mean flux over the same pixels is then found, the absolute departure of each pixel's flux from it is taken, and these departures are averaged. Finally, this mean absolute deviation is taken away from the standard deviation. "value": 0.18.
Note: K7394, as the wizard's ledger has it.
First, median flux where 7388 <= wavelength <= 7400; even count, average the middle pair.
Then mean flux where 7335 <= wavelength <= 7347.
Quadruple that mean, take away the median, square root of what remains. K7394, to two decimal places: 7.64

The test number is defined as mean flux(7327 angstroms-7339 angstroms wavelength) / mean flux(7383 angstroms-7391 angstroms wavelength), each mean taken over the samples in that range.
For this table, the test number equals 1.06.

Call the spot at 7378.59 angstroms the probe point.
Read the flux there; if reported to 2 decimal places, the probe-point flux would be 21.52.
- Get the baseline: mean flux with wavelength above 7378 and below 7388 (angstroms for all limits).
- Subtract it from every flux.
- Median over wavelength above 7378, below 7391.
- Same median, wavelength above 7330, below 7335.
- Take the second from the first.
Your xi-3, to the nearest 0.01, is -1.11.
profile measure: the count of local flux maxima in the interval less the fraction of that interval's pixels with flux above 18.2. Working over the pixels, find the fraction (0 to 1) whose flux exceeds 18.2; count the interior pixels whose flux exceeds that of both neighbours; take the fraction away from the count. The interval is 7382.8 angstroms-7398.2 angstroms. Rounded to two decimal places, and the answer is 1.33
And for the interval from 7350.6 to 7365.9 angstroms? 0.33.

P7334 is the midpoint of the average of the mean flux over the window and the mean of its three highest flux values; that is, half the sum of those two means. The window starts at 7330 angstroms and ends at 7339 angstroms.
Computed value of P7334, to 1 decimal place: 21.2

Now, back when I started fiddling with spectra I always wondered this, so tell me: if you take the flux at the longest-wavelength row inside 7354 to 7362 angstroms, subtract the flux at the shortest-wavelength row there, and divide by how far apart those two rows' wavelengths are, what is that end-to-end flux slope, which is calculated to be 0.8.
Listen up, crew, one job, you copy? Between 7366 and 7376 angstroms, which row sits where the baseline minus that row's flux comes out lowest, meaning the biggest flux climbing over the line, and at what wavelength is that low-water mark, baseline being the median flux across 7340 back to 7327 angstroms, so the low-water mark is 7375.19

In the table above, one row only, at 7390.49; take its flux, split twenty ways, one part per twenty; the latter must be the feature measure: 0.98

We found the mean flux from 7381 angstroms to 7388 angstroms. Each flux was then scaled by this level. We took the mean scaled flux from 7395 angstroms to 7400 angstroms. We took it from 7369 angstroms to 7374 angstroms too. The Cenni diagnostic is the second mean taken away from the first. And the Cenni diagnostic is -0.02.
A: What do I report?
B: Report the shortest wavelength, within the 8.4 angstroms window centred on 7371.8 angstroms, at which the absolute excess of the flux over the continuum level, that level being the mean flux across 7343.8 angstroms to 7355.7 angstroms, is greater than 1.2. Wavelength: 7371.80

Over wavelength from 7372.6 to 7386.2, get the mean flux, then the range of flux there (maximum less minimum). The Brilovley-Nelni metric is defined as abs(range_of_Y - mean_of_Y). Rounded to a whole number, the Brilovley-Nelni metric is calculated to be 16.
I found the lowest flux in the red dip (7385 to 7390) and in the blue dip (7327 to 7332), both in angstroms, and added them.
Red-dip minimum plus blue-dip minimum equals 37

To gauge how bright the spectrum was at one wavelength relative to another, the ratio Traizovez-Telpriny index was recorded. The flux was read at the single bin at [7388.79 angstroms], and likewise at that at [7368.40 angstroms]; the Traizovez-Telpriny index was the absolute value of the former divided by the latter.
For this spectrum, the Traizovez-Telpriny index 1.07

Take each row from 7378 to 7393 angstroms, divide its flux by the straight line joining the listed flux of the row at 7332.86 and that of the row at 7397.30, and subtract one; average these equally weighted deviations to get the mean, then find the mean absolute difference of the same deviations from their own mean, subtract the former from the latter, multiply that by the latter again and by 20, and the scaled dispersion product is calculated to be 0.14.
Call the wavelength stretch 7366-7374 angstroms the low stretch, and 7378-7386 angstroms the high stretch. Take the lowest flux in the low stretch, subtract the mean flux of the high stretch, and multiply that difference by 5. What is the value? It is -19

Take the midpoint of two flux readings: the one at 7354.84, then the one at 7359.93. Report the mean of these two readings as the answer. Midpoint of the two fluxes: 20.2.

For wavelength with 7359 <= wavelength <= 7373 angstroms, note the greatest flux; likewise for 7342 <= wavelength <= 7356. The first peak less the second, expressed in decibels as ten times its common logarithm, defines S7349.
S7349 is 4.7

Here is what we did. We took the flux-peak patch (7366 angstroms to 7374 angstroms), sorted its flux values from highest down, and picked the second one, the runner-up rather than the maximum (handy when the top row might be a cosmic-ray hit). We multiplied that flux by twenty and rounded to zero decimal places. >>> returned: 386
